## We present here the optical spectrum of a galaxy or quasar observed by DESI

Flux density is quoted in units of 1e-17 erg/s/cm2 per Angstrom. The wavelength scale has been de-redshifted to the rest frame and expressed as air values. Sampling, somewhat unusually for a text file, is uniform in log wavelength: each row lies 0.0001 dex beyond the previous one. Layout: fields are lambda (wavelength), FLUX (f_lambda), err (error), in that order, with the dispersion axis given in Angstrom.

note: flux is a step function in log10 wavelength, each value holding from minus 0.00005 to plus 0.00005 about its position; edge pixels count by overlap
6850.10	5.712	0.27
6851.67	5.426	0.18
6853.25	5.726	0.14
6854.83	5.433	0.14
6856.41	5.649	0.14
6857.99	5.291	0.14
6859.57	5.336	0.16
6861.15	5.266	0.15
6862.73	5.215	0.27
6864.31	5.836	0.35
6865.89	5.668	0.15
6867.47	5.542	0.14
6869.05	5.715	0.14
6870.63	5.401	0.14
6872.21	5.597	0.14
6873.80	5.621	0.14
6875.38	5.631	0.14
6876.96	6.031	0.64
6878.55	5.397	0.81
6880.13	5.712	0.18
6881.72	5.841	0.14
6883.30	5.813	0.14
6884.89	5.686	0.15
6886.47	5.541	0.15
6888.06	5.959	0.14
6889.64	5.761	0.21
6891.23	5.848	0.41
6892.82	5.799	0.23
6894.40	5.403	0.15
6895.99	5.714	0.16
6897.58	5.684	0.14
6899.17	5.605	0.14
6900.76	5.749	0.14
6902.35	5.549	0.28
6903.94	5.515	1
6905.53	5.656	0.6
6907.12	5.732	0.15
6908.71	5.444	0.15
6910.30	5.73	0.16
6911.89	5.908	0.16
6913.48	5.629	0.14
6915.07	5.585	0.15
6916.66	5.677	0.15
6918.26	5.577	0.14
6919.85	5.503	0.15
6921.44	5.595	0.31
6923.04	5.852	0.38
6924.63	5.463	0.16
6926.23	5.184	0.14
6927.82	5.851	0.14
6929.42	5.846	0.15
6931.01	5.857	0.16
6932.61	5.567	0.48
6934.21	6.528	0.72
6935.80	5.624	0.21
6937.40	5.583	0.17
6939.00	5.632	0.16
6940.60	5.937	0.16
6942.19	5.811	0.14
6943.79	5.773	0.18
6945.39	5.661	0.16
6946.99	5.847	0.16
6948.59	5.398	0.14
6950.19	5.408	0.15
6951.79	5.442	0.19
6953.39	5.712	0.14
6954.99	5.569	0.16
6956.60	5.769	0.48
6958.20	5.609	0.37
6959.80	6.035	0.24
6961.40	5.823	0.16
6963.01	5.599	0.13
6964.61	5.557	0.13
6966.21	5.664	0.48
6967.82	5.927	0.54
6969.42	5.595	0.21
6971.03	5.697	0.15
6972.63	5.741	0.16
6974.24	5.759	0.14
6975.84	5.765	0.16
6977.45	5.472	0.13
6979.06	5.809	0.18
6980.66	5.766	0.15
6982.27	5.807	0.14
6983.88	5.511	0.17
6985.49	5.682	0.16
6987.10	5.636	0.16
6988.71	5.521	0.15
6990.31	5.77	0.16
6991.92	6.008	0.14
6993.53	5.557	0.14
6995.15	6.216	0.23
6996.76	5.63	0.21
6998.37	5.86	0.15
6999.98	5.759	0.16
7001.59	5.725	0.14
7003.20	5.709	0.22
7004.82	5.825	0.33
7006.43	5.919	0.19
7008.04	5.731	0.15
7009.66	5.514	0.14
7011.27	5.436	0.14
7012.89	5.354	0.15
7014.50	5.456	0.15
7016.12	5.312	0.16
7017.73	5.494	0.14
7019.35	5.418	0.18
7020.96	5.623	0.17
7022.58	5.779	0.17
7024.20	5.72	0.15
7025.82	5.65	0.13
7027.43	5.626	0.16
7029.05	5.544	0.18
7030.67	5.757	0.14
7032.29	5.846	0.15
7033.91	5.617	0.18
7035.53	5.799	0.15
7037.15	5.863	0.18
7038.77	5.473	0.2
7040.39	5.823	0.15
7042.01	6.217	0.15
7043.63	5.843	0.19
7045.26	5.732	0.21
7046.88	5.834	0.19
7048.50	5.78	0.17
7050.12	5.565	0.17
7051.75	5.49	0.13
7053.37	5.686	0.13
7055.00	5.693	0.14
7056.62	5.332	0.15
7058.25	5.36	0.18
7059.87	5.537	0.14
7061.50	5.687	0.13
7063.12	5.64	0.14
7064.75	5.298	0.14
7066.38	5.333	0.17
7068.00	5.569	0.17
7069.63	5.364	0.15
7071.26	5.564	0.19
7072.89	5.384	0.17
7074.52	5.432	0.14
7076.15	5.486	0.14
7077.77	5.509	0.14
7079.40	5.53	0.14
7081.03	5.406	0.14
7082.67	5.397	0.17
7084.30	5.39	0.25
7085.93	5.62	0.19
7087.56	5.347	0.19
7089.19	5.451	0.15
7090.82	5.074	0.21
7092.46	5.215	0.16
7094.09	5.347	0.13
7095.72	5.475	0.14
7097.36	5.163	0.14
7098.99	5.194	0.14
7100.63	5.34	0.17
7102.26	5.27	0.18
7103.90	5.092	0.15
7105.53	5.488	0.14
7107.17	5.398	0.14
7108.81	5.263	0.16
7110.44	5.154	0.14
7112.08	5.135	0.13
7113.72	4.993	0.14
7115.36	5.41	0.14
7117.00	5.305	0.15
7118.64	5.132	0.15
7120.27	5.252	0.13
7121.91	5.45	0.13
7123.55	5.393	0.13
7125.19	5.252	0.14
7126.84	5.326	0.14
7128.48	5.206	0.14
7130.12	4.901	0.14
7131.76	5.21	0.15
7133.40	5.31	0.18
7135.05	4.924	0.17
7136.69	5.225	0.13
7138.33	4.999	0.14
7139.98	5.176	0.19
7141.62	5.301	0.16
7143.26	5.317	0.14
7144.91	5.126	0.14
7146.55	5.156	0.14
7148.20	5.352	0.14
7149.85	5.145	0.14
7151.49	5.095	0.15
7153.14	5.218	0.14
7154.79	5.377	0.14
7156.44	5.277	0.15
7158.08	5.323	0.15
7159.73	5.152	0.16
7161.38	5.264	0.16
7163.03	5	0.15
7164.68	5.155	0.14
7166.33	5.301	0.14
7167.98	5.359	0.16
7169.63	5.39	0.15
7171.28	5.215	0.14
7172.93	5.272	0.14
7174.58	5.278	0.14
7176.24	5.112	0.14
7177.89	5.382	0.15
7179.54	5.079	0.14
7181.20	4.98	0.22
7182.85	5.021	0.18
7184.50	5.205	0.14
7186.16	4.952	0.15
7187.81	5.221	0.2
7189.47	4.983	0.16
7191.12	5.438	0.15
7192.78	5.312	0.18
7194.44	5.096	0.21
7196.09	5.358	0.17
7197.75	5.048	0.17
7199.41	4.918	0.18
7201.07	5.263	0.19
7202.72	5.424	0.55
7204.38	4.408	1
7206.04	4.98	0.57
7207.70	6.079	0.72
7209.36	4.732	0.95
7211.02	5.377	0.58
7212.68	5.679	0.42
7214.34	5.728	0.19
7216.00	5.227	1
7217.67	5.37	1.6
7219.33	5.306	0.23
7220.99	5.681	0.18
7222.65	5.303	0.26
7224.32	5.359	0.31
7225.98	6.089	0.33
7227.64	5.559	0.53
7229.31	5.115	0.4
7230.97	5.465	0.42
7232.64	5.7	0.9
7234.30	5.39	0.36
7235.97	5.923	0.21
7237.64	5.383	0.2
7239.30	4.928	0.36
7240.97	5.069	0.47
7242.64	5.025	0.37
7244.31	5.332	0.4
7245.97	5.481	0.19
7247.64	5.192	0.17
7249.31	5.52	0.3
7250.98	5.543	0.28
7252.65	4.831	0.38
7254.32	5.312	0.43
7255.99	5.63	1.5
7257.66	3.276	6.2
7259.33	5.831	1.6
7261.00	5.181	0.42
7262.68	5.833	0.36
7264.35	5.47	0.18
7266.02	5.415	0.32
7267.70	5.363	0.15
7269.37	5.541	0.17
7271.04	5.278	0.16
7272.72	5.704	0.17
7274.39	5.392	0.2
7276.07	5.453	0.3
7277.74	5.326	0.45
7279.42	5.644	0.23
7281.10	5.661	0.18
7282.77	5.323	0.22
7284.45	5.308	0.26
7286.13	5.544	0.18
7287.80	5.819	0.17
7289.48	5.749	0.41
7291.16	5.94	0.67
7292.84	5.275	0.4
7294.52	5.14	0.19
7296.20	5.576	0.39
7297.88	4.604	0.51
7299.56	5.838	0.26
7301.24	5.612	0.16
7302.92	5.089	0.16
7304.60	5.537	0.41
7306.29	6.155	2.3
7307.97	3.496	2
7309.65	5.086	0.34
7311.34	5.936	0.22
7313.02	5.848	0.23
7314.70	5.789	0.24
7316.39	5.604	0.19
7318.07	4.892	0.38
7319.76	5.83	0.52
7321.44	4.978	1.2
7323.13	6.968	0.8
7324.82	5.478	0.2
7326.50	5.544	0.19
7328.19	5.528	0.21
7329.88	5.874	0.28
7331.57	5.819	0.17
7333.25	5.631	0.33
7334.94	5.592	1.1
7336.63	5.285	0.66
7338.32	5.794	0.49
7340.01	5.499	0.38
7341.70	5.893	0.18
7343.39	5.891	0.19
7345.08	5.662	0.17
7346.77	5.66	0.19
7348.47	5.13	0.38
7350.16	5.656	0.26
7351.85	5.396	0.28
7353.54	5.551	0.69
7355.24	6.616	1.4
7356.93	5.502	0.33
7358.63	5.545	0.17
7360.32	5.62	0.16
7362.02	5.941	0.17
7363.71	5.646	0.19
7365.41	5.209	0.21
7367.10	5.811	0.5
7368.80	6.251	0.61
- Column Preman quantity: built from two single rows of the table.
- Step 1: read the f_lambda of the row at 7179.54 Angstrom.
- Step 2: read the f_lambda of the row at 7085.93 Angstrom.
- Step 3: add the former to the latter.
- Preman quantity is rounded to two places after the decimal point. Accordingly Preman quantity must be 10.70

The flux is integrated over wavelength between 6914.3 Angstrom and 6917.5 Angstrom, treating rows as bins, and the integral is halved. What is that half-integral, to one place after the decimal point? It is 9.0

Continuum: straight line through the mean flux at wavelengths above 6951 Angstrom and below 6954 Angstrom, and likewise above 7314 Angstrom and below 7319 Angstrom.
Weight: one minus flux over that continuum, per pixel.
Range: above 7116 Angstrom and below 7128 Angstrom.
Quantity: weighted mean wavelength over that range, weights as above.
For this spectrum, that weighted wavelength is 7121.4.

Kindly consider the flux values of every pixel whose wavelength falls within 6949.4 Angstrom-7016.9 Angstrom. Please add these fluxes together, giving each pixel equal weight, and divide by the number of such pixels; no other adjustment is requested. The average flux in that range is 5.68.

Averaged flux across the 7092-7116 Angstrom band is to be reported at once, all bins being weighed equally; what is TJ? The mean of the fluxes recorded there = 5.26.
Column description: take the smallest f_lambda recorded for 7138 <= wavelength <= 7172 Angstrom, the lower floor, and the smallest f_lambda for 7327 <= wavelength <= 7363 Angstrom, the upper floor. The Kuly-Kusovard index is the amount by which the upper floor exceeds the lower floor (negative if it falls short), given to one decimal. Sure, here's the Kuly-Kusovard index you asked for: 0.1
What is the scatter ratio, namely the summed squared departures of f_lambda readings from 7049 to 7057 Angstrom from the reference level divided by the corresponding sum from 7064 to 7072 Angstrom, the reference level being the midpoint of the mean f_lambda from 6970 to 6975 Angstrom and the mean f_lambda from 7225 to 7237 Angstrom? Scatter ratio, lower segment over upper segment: 0.43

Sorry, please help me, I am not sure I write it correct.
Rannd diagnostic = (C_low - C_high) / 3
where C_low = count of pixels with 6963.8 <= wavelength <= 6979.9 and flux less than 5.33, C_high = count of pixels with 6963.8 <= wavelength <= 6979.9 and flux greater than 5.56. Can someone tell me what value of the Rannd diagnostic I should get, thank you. -2.7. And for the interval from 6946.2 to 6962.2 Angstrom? -2.3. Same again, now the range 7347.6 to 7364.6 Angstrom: -1.3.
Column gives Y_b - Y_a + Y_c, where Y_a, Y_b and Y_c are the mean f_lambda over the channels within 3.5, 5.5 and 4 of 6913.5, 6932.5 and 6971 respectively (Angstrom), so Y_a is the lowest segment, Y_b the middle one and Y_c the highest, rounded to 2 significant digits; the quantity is 5.9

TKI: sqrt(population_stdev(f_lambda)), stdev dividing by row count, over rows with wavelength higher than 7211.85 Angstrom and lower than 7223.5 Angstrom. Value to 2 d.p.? 0.45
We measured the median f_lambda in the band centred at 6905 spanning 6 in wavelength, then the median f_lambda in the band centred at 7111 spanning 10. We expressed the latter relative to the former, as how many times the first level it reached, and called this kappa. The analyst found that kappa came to 0.93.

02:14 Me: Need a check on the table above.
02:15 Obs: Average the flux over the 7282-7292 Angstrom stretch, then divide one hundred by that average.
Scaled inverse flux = 17.81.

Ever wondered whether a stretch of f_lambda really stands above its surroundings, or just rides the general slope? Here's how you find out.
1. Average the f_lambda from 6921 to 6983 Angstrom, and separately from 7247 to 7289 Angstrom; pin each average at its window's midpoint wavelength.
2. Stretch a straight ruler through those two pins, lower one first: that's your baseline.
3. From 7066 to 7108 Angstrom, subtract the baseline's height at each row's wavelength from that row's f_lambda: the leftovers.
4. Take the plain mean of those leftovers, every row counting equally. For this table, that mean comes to -0.19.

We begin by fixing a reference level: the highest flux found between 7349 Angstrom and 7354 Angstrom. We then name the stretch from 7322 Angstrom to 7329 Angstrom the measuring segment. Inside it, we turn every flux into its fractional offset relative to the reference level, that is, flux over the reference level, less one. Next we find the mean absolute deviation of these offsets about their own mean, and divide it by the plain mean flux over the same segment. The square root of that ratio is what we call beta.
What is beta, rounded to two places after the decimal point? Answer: 0.13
